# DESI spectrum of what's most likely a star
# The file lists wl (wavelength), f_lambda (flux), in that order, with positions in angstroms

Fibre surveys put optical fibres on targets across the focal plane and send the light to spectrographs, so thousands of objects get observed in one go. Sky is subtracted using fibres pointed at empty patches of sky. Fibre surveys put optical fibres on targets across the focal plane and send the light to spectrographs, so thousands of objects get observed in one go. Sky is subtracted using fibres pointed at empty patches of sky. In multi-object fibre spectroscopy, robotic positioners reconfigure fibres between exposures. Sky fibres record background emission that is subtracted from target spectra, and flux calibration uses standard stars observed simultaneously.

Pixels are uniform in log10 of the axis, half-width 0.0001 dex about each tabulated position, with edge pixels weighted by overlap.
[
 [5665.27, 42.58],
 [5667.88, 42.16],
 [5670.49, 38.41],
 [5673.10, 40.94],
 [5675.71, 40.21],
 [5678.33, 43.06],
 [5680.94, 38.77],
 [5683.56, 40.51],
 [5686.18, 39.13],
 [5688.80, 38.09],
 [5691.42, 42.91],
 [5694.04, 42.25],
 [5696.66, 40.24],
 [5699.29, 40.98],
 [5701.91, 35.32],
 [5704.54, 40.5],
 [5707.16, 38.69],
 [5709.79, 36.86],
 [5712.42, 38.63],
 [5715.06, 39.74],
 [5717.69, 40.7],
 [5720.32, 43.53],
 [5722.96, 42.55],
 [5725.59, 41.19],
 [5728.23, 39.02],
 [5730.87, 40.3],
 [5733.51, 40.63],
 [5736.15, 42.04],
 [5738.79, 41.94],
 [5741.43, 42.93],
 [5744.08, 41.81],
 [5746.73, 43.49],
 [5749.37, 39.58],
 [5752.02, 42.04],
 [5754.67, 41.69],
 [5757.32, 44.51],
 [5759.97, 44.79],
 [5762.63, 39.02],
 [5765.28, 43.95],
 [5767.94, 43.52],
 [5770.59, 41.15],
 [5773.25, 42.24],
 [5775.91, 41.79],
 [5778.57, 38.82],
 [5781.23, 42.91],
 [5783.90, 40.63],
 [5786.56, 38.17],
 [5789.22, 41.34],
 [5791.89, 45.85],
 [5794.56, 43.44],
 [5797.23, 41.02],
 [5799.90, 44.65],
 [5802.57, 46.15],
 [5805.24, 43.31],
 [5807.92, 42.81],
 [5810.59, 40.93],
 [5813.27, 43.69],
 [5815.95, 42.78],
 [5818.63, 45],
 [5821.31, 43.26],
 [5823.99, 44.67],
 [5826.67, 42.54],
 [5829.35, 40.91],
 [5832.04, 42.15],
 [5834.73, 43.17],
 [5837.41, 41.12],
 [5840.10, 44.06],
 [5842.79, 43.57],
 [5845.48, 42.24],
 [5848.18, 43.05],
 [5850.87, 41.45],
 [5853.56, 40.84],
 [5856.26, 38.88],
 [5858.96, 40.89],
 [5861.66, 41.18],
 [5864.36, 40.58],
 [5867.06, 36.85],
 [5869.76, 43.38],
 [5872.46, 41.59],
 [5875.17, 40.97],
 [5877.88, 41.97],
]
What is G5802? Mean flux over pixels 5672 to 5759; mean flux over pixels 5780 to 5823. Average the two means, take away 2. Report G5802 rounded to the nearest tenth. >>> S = 39.8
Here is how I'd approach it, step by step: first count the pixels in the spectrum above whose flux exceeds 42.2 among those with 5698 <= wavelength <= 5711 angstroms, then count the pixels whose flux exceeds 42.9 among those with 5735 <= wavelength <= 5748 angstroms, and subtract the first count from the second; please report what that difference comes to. 2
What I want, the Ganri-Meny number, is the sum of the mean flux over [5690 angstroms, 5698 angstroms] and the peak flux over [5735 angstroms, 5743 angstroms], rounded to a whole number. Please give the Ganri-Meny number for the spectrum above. 85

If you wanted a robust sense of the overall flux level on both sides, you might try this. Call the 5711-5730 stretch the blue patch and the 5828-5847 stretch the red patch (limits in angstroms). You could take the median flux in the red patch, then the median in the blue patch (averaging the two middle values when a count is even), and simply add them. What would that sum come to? 82.9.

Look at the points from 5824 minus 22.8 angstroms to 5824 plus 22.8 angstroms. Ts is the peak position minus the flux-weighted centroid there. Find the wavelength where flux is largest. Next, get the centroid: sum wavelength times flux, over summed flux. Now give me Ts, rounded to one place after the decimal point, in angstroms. -21.3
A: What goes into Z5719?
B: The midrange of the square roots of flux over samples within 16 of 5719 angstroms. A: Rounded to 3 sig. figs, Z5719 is 6.33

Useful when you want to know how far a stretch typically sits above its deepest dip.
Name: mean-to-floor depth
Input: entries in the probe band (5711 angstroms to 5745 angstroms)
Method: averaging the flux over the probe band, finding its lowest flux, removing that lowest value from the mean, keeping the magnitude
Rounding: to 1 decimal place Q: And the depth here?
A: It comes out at 2.5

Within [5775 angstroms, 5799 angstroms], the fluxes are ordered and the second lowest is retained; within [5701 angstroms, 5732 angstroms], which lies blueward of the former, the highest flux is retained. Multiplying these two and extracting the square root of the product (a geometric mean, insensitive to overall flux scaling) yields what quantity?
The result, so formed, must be 41.1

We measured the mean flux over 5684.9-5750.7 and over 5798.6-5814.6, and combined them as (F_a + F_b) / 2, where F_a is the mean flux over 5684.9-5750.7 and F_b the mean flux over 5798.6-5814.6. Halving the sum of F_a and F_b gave 42.1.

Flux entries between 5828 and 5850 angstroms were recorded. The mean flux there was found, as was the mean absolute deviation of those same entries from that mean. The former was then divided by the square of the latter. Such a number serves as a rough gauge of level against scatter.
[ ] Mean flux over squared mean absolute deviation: 49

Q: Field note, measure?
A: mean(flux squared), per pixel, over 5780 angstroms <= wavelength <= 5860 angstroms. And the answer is 1811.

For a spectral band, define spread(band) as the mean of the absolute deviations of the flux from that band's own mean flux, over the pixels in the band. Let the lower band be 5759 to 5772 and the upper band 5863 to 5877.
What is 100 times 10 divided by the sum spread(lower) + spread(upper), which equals 287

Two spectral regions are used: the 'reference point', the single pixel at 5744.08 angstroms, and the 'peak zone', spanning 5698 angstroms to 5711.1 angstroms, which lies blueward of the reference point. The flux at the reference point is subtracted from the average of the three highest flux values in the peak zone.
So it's -2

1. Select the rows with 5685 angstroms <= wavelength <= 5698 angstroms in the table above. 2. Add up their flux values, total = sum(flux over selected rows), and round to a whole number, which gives 203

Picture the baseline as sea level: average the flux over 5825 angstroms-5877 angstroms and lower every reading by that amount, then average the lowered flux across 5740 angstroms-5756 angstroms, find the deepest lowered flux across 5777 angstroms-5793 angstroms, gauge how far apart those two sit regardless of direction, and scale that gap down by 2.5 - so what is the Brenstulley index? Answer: 1.50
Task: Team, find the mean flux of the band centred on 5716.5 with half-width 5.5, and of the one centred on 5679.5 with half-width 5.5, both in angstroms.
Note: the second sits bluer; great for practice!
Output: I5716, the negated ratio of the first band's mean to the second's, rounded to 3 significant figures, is -1.00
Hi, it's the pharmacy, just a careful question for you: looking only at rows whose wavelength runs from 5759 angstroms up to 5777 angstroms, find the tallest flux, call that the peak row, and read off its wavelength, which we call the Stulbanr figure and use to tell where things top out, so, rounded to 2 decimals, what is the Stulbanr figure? 5759.97 angstroms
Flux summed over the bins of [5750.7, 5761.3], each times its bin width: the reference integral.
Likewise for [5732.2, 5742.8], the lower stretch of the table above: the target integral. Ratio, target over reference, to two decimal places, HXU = 0.97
